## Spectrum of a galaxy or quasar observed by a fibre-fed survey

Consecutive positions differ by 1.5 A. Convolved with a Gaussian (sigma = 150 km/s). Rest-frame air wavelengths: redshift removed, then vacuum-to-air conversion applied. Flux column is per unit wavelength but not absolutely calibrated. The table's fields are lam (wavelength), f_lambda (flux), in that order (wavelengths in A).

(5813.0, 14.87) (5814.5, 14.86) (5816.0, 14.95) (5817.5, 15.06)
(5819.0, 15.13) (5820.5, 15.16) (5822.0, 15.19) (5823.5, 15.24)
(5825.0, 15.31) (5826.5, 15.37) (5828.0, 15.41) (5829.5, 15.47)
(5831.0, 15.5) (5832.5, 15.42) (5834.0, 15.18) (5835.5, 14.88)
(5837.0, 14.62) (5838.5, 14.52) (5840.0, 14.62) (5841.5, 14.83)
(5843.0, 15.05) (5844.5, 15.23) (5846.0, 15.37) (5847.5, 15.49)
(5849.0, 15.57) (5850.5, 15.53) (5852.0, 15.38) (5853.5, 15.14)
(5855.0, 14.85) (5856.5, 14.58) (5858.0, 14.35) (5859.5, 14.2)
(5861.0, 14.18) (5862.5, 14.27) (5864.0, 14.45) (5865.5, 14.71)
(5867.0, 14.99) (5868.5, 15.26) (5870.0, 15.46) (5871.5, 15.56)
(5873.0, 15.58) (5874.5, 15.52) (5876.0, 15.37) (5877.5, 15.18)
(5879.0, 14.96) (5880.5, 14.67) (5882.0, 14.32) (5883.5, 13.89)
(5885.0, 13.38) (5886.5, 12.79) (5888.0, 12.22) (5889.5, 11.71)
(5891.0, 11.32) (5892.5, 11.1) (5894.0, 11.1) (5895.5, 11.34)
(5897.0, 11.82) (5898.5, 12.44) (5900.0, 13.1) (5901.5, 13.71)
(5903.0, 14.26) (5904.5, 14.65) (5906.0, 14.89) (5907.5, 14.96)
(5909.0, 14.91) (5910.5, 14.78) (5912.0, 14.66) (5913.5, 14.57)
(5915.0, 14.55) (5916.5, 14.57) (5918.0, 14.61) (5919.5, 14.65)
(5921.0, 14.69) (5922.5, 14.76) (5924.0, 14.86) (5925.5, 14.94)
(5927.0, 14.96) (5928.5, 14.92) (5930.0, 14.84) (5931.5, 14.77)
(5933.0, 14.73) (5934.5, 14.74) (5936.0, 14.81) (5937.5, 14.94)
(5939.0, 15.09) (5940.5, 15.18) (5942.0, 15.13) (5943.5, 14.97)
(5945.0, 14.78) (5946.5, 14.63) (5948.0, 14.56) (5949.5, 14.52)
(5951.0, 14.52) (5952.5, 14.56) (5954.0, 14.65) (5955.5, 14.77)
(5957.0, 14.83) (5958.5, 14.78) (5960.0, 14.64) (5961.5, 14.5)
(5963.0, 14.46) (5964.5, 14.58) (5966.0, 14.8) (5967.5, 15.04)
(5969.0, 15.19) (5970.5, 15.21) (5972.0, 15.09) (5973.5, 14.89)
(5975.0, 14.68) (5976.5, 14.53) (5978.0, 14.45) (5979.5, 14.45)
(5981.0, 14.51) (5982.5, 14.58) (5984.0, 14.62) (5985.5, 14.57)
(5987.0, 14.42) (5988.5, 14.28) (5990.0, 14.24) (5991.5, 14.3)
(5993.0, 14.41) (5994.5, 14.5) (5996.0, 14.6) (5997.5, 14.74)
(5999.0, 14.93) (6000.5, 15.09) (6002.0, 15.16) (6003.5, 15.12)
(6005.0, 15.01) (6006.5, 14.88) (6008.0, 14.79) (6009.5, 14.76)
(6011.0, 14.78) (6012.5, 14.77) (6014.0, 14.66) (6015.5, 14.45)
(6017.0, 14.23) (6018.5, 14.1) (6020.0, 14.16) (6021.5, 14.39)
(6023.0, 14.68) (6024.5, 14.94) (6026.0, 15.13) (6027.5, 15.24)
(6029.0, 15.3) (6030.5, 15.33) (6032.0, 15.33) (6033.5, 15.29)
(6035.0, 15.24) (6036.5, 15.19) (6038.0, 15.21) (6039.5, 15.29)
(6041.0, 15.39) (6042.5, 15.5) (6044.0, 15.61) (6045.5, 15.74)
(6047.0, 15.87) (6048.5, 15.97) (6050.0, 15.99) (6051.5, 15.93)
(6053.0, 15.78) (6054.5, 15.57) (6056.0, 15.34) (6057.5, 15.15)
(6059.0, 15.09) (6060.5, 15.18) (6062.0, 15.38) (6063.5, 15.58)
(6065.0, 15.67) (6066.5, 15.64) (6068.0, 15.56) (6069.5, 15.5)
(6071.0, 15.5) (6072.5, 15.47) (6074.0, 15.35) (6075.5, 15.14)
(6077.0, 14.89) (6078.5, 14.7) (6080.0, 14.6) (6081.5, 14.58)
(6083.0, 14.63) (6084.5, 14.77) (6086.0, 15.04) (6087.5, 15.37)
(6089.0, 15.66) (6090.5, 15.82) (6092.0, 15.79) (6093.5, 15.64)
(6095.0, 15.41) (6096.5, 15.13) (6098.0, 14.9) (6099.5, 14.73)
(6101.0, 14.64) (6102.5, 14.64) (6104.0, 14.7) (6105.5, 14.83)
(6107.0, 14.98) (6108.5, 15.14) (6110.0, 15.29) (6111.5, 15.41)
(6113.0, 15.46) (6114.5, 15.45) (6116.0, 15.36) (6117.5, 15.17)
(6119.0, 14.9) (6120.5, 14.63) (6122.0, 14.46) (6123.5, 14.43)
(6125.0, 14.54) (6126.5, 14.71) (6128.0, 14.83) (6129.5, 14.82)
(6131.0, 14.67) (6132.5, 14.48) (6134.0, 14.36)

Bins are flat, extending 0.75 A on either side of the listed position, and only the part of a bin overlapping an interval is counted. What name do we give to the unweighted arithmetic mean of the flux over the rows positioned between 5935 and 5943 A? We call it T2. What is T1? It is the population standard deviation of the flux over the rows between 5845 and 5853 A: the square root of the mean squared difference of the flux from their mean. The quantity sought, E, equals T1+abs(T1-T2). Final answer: 15.0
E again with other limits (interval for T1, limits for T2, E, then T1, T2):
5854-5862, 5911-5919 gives 14.6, 0.253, 14.6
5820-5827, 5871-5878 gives 15.4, 0.077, 15.4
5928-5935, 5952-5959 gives 14.7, 0.071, 14.7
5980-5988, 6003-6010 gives 14.9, 0.070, 14.9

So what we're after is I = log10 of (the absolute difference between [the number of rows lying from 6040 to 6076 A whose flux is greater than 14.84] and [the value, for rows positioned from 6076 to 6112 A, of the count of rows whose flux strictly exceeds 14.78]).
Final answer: 1.0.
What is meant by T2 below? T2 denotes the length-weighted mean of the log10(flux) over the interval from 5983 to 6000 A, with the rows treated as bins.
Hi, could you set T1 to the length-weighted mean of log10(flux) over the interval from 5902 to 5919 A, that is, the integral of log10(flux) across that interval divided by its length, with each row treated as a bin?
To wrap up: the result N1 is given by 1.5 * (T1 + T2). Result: 3.49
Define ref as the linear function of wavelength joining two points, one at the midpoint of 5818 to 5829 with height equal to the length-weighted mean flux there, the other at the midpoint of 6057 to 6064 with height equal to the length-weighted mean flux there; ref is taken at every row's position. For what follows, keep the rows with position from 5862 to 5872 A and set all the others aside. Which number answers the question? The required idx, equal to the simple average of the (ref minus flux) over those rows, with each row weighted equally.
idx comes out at 0.3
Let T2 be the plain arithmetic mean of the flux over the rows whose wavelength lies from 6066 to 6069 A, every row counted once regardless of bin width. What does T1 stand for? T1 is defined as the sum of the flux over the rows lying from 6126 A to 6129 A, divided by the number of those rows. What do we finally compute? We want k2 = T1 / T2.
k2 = 0.95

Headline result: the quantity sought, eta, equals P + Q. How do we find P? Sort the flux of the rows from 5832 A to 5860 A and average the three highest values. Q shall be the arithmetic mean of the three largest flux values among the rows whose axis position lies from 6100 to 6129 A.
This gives 31.0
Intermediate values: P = 15.5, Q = 15.4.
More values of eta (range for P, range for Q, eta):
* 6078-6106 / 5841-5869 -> 31.3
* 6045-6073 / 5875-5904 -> 31.1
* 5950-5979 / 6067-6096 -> 30.9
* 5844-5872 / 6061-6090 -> 31.2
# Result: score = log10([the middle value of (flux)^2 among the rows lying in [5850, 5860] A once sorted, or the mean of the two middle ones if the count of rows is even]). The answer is 2.34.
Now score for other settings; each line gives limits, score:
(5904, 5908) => 2.35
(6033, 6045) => 2.37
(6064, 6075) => 2.38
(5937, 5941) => 2.36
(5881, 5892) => 2.21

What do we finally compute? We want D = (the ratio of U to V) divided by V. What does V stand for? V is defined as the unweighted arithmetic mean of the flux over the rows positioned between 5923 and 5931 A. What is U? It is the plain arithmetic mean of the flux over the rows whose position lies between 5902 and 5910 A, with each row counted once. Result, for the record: 0.0663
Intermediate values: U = 14.7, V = 14.9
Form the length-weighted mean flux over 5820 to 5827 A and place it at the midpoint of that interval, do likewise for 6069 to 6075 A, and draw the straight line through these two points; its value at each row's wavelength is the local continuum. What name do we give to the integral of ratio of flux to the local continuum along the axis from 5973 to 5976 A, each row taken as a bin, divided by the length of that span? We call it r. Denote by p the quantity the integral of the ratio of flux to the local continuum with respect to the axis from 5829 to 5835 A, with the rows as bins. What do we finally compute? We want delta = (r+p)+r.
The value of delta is 8.0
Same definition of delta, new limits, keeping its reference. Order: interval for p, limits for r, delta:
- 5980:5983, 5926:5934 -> 4.8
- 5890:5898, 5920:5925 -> 7.9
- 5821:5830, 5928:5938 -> 11.0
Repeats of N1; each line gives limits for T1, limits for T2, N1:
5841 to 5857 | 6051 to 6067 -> 3.56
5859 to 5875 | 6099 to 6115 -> 3.53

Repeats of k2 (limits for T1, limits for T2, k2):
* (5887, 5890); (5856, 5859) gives 0.83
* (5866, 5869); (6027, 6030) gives 0.99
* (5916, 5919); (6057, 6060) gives 0.96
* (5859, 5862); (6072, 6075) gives 0.92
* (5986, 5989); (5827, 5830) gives 0.93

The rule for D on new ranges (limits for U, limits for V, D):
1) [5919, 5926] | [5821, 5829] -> 0.0631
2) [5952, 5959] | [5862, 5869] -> 0.0678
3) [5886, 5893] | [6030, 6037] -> 0.0507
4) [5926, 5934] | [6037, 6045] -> 0.0626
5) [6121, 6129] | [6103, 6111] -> 0.0650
